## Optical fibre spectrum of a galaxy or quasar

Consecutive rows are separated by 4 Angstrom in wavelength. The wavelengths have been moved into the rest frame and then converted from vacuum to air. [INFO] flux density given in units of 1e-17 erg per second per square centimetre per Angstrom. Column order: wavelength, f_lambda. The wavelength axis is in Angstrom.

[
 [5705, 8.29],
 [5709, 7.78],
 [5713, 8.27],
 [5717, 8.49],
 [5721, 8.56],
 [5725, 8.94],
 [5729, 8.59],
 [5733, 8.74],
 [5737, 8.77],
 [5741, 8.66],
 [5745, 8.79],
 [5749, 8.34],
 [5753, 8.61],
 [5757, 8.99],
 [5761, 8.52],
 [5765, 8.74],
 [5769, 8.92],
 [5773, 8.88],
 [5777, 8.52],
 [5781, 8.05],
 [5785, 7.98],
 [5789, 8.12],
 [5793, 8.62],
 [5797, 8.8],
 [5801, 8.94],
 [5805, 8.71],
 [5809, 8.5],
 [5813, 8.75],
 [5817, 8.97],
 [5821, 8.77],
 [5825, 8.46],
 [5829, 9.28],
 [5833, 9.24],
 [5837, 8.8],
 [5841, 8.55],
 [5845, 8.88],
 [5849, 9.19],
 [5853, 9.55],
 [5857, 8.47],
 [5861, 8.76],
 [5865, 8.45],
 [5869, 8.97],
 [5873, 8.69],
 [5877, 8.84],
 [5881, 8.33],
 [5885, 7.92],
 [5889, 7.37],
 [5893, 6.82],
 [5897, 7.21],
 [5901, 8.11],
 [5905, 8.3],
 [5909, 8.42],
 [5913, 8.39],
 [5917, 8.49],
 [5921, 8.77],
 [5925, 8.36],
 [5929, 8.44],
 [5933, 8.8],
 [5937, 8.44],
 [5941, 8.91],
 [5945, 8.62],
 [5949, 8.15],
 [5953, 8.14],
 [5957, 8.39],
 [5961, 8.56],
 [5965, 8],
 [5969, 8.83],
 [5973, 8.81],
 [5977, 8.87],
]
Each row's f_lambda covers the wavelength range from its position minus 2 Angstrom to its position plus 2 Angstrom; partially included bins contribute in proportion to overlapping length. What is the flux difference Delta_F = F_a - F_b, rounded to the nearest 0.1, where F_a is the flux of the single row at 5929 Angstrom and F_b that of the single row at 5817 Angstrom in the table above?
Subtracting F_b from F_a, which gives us -0.5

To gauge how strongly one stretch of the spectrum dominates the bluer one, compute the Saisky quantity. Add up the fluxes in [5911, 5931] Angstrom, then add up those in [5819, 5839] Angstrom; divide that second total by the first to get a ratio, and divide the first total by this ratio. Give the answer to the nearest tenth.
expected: 40.4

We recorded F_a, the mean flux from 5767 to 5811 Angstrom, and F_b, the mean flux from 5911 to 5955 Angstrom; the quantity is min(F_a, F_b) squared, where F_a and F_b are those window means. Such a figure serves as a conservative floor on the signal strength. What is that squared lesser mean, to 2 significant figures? 72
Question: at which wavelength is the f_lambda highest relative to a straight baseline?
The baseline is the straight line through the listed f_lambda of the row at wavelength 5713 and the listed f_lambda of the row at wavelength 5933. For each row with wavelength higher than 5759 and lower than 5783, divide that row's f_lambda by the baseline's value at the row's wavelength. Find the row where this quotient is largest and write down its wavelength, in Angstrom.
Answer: 5769 Angstrom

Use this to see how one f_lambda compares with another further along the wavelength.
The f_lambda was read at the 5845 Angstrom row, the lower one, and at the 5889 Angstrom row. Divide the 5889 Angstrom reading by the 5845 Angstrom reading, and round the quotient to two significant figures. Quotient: 0.83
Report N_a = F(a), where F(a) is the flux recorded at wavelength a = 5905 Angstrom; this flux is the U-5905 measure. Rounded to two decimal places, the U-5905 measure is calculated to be 8.30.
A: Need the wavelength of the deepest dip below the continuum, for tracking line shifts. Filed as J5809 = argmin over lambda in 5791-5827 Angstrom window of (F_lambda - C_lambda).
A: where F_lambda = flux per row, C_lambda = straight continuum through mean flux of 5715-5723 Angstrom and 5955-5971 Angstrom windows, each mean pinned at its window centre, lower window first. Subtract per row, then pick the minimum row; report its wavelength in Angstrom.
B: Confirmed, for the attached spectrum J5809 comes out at 5825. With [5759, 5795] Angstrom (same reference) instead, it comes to 5785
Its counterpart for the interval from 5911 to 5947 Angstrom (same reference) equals 5925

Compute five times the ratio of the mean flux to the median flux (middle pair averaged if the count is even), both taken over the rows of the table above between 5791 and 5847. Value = 5.01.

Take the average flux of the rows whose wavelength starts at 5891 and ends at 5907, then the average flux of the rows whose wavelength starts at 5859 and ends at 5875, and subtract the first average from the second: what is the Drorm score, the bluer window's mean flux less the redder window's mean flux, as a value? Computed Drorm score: 1.11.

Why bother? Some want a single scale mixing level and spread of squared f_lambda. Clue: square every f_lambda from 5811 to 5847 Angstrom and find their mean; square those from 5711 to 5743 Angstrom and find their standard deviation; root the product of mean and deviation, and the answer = 16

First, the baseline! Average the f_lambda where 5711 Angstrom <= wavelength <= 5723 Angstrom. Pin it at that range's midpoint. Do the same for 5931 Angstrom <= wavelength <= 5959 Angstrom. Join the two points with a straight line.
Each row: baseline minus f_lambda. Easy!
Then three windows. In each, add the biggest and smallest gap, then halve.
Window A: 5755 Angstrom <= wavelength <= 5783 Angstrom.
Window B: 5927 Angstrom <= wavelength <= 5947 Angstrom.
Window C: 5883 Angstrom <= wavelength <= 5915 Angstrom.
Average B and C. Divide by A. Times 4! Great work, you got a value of -20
